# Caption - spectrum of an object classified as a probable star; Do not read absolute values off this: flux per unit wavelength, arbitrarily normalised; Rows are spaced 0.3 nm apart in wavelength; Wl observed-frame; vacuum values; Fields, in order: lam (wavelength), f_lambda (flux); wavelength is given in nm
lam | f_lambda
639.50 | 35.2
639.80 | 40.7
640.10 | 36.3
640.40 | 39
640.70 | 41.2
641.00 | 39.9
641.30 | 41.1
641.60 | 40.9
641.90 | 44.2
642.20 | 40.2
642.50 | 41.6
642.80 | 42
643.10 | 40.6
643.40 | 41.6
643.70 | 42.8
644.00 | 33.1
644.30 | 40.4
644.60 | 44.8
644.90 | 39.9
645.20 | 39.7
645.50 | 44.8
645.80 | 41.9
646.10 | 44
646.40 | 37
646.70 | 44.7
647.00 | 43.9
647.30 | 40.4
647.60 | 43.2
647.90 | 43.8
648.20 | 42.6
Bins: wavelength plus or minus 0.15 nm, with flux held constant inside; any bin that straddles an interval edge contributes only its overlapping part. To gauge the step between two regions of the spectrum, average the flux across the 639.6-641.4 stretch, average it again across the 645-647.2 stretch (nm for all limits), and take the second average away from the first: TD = -3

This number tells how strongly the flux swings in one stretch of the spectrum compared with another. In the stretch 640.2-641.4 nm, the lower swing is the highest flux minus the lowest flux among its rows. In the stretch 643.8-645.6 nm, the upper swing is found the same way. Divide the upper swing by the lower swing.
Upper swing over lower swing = 5.3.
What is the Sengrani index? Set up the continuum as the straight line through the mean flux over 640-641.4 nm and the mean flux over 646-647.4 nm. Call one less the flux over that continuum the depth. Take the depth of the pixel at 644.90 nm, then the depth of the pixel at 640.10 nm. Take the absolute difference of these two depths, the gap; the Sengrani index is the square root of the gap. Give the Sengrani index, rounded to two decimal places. 0.21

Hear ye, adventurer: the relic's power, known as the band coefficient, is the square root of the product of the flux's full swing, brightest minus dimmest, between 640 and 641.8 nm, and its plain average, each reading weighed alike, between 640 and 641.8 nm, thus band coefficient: 14.0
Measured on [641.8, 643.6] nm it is 12.9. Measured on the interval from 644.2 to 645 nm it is 14.3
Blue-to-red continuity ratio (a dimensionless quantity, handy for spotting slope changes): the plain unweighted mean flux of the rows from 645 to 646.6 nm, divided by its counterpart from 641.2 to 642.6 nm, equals 1.00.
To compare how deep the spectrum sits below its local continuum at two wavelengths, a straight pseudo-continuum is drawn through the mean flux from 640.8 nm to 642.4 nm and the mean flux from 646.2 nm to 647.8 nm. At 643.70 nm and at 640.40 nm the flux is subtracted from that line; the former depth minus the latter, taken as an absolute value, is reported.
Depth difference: 3.4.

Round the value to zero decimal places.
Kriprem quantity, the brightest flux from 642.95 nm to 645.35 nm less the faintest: 12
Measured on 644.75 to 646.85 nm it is 8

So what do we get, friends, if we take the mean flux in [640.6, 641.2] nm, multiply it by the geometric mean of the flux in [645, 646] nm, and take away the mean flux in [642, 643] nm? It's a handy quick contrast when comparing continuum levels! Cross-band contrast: 1665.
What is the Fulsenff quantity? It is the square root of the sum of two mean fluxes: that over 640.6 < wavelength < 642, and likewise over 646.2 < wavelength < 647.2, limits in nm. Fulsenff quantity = 9.13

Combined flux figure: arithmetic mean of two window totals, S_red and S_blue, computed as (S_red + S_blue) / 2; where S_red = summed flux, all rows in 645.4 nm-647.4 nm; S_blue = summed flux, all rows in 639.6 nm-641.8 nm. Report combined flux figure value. 288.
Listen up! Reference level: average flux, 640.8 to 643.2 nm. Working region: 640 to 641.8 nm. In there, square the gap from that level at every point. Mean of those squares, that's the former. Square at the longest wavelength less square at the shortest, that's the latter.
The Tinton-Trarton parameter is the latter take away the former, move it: -30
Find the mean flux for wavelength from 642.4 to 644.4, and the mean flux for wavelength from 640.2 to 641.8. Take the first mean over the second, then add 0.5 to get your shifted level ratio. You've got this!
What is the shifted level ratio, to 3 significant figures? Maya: 1.50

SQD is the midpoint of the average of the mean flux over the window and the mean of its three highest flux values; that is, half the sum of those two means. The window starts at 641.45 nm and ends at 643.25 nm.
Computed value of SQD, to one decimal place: 42.1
